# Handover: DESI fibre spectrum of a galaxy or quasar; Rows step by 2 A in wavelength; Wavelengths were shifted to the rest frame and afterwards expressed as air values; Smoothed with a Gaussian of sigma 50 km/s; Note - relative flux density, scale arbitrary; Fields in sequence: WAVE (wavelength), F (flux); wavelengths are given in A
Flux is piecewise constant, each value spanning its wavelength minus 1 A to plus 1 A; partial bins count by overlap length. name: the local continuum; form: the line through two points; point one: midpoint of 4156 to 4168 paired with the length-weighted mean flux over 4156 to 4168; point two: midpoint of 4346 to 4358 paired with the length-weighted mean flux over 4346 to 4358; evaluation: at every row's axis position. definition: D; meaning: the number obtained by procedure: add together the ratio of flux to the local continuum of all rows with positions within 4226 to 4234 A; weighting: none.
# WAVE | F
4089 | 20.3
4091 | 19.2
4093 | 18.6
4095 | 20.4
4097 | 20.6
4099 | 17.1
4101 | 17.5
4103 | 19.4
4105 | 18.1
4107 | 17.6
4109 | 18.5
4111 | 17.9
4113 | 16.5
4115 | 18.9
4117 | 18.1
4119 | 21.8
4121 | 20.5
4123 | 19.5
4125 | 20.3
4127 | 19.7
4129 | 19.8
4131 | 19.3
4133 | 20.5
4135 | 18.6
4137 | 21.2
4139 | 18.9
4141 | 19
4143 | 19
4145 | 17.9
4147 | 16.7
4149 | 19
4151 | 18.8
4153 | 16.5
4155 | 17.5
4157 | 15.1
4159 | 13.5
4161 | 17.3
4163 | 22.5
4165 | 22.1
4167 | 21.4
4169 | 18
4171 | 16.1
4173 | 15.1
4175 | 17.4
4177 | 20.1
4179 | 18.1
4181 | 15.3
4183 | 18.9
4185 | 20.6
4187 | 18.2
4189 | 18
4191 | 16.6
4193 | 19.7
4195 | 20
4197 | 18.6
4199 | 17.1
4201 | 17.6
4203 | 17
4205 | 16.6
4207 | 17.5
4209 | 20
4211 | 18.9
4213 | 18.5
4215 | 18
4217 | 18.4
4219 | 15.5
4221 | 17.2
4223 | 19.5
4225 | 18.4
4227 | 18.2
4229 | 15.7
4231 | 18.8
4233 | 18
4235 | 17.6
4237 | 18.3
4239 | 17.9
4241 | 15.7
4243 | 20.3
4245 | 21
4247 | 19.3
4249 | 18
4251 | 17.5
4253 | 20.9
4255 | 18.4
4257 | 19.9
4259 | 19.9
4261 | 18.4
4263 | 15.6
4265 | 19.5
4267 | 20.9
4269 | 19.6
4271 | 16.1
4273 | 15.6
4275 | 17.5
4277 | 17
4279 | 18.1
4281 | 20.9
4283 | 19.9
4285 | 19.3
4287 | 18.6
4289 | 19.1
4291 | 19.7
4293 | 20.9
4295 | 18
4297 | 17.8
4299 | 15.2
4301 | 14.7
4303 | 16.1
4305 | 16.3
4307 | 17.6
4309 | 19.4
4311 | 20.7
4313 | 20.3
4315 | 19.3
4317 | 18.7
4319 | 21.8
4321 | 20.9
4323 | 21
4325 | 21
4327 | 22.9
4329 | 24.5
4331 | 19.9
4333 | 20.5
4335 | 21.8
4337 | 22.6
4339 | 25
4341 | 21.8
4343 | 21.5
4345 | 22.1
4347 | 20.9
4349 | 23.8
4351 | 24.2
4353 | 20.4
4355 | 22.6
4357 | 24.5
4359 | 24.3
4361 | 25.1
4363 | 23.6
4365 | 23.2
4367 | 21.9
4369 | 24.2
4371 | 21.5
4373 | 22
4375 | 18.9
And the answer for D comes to 3.5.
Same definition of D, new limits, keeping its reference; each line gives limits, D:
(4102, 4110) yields 4.2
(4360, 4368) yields 4.1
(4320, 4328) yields 3.9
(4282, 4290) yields 3.6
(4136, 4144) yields 4.3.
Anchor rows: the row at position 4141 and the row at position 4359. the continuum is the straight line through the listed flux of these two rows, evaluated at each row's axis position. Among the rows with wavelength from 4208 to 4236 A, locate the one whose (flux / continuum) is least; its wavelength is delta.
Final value 4219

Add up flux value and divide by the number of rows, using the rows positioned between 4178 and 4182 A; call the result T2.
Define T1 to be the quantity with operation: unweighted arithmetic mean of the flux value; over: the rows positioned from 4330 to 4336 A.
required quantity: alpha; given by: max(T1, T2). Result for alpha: 20.7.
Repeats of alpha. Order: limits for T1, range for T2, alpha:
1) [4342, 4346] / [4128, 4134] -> 21.8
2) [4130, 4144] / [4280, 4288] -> 19.7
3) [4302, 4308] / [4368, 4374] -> 22.6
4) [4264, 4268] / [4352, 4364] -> 23.4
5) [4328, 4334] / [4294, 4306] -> 21.6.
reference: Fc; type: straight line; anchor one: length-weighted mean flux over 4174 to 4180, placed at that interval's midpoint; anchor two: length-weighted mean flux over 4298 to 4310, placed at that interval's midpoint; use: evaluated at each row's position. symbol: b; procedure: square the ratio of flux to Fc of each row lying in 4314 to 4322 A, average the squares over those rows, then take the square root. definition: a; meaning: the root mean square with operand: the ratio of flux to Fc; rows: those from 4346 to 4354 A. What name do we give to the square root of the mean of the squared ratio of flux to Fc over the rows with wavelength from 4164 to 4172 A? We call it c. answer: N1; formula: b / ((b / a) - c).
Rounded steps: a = 1.41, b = 1.24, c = 1.05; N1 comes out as -7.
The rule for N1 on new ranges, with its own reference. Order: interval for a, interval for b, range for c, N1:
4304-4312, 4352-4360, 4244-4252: 7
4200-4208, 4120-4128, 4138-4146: 9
